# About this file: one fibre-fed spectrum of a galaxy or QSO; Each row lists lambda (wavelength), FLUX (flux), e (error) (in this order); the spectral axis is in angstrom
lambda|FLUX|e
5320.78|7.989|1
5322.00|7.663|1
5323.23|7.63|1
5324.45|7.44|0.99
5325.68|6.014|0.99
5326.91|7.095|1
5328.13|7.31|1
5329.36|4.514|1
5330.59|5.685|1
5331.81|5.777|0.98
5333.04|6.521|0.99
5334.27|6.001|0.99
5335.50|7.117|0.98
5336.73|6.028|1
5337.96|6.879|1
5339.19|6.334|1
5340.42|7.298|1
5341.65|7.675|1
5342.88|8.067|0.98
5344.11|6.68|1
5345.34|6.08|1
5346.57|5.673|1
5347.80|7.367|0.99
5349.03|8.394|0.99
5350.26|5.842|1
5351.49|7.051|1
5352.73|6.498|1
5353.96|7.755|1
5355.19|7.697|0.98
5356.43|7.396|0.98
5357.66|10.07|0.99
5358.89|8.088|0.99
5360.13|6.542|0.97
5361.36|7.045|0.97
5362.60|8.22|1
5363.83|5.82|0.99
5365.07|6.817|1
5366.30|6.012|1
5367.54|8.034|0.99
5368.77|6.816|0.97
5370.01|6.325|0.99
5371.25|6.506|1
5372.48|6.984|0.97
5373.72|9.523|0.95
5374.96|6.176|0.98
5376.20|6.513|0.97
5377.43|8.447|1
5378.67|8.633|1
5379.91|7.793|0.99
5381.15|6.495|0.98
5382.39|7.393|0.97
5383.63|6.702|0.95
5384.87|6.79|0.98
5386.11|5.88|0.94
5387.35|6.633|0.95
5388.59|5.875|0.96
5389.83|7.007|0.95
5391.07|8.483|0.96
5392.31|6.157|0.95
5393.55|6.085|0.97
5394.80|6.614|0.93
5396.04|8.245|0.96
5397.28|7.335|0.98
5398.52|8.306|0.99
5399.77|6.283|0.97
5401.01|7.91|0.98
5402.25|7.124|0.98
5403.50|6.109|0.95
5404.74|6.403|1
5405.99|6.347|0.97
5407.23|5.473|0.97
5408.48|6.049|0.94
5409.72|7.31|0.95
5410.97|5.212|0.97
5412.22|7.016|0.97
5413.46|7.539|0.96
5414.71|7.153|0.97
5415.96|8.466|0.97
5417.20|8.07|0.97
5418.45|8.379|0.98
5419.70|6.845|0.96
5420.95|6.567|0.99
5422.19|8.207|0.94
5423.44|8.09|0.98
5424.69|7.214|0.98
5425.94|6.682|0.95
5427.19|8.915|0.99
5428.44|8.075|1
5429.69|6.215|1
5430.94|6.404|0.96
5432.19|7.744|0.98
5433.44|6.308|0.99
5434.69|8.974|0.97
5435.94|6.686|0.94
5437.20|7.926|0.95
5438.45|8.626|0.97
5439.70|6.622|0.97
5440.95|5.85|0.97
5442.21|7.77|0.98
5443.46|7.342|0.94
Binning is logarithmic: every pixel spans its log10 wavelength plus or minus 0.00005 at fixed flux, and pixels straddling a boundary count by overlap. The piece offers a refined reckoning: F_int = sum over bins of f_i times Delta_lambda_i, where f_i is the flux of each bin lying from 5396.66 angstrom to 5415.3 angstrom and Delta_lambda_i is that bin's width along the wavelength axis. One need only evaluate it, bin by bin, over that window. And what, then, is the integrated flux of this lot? 126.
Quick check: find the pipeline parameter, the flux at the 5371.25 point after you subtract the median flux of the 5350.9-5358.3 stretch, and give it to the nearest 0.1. -1.0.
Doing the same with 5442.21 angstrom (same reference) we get 0.2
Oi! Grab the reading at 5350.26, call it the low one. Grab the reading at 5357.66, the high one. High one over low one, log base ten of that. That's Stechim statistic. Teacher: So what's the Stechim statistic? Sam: 0.24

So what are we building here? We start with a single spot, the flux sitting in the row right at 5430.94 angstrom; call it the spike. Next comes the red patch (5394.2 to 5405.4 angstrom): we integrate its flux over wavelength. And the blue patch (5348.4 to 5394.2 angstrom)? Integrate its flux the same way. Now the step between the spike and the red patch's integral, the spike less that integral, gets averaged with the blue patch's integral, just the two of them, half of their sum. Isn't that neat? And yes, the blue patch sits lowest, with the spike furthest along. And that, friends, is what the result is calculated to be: 127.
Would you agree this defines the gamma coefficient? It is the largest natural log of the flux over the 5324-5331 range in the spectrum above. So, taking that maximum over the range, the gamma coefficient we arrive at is 2.01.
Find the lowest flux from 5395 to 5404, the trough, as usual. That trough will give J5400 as 6.109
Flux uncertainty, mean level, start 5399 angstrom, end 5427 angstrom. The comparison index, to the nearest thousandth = 0.968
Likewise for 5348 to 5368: 0.991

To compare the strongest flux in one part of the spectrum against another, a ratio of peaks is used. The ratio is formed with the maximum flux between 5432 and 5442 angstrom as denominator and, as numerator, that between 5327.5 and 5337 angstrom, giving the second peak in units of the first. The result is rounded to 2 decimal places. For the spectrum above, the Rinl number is 0.81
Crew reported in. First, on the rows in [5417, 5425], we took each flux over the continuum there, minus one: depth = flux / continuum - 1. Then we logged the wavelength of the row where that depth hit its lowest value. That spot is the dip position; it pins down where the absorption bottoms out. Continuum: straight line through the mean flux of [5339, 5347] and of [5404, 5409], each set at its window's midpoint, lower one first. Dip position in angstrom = 5420.95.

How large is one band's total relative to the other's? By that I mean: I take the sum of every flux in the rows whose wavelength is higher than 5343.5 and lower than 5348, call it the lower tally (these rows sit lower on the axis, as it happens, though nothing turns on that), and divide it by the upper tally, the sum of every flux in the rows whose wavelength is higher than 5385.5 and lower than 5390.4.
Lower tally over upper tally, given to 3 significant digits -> 1.02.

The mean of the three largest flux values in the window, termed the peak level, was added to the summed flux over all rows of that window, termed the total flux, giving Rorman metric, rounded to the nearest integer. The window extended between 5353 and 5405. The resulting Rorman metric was 310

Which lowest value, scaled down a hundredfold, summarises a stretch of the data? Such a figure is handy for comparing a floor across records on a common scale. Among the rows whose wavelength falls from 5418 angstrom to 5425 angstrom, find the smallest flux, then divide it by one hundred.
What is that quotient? 0.0657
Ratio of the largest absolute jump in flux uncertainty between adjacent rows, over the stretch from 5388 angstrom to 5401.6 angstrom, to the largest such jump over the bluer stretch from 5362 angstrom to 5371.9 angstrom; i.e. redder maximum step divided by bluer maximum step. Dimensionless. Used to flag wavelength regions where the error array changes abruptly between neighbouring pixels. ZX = 2.00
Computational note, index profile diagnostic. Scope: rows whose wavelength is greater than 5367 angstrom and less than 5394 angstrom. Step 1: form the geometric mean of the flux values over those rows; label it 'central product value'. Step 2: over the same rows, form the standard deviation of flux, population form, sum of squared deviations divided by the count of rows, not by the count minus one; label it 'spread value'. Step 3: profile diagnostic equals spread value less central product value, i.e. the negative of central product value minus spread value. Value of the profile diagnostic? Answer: -6.01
